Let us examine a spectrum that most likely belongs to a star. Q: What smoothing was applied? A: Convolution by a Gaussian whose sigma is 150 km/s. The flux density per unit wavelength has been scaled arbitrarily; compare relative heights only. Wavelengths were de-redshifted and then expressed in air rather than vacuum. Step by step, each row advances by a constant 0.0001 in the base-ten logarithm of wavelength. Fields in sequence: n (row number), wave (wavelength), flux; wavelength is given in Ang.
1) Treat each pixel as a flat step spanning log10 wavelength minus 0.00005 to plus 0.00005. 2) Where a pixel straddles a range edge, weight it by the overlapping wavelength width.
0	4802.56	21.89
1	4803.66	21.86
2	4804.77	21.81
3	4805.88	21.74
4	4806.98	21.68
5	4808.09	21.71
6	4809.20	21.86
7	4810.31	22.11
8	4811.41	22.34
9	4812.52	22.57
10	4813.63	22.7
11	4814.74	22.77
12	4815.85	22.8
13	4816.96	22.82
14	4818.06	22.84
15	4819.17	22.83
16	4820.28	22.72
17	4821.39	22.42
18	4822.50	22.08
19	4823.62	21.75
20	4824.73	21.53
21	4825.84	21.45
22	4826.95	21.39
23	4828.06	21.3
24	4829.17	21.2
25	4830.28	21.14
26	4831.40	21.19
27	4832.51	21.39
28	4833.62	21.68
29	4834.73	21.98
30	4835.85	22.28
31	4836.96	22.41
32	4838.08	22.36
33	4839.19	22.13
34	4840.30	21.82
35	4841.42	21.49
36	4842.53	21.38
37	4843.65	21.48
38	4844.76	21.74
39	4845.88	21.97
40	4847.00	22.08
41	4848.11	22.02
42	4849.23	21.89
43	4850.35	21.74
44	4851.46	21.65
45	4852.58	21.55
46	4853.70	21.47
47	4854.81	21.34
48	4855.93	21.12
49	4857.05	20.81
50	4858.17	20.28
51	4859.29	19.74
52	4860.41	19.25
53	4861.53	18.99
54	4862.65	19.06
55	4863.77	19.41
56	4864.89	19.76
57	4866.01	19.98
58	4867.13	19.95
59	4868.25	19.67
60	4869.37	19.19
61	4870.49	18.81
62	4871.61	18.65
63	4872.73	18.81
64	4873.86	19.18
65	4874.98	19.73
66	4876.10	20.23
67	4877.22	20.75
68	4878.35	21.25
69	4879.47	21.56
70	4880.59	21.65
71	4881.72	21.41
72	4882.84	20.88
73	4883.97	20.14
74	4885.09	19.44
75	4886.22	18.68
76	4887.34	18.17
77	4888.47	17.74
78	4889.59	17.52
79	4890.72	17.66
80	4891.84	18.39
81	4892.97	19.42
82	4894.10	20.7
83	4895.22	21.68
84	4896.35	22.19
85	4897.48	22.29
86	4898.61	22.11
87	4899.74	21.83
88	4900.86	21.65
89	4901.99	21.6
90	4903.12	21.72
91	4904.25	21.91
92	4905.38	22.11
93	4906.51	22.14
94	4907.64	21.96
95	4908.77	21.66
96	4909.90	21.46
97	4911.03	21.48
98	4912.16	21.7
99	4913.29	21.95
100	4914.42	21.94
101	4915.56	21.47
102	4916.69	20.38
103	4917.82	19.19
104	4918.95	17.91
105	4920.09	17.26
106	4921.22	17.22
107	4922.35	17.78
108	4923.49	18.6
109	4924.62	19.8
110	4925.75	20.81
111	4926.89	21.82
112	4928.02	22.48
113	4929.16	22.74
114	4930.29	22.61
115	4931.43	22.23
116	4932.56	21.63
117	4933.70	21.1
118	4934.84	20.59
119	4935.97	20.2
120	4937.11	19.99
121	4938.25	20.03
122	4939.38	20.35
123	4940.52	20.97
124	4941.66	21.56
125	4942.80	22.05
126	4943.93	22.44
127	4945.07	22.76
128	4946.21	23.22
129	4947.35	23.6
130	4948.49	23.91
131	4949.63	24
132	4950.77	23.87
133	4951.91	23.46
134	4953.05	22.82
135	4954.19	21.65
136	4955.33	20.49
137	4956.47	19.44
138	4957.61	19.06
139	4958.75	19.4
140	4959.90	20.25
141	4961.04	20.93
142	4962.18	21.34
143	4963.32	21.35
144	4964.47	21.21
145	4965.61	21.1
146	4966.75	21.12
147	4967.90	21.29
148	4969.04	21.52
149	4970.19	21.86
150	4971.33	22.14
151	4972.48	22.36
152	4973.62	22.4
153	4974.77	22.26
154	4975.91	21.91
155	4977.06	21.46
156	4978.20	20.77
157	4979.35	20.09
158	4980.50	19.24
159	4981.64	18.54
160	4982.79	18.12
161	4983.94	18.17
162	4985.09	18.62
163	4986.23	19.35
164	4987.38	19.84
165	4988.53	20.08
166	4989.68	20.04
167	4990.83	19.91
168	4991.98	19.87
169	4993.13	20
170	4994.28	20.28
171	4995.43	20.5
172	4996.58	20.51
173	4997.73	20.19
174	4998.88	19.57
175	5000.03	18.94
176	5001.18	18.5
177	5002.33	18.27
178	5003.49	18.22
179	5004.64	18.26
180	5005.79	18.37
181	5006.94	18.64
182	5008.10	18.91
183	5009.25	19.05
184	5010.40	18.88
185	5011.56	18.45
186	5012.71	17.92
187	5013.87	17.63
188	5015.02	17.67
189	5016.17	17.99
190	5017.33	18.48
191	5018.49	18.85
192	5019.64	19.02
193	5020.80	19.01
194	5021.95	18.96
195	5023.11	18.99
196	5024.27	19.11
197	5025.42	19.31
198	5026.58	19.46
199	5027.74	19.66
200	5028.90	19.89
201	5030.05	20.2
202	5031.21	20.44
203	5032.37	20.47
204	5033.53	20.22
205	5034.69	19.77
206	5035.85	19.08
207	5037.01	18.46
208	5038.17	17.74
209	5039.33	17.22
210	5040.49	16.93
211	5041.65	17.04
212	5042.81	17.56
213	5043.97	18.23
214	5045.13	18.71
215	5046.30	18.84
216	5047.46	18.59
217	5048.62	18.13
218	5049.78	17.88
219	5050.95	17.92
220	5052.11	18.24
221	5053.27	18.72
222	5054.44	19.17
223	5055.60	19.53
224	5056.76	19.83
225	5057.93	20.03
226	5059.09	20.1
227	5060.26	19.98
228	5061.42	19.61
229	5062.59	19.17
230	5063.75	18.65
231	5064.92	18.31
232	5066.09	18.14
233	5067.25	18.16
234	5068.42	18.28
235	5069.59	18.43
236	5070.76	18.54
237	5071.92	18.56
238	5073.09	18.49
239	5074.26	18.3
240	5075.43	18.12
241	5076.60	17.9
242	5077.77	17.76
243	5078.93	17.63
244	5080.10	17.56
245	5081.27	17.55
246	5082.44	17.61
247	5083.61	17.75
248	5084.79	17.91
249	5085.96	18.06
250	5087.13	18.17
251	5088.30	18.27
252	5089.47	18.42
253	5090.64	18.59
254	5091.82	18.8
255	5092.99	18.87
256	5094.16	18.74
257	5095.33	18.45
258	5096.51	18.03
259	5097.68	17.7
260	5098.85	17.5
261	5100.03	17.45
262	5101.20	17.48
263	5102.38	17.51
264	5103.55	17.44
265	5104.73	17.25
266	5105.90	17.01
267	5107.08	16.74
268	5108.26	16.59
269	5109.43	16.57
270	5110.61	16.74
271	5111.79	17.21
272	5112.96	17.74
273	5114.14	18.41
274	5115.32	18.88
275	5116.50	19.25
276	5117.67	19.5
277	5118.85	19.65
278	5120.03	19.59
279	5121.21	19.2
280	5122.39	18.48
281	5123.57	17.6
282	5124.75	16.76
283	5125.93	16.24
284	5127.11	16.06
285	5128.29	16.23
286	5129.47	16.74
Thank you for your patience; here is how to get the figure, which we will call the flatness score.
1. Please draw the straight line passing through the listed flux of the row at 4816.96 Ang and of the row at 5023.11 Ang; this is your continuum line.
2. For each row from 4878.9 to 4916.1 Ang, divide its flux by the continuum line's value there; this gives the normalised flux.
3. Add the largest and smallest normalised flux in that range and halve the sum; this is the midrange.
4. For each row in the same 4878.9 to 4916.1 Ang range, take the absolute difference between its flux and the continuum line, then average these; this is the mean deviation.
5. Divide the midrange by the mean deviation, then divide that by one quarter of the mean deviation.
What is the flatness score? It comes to 2.5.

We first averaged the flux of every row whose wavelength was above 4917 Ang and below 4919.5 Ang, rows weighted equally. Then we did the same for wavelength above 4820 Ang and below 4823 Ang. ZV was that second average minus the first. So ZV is 4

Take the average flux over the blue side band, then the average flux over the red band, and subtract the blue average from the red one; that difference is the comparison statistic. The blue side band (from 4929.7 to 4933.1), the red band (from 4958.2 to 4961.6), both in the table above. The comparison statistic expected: -2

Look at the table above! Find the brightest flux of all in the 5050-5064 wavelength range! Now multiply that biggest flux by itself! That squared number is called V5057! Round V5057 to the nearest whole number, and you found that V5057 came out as 404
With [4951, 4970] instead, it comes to 550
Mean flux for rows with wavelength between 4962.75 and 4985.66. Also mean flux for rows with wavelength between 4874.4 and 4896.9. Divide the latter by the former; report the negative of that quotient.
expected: -0.96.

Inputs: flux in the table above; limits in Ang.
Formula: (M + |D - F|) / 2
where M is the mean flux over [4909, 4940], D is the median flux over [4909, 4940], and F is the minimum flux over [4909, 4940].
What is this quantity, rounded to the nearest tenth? 12.1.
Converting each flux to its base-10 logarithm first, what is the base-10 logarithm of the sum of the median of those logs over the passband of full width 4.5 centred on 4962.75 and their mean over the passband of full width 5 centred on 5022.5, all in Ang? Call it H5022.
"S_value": 0.416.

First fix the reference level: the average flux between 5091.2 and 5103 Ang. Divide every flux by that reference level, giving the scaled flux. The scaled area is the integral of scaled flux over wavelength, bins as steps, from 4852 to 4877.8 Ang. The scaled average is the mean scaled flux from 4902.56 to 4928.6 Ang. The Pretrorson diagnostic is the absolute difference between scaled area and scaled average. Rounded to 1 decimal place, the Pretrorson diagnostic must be 27.3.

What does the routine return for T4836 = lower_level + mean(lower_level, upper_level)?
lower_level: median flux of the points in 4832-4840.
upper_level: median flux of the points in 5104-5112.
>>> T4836 42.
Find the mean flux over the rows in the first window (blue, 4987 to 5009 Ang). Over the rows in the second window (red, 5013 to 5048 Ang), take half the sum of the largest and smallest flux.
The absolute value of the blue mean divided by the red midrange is 1.04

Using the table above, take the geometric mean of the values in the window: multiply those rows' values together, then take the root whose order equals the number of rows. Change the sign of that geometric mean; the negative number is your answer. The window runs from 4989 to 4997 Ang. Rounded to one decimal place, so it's -20.2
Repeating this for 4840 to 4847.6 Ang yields -21.7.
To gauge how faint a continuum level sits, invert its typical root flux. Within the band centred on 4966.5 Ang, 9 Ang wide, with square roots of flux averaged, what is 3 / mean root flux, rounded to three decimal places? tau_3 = 0.649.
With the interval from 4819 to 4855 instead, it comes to 0.643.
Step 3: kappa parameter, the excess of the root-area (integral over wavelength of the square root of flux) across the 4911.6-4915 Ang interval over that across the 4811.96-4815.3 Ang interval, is 0.0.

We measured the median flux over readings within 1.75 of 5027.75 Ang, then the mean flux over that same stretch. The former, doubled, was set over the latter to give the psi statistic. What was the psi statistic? 2.00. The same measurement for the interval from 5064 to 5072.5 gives 2.00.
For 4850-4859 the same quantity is 2.02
